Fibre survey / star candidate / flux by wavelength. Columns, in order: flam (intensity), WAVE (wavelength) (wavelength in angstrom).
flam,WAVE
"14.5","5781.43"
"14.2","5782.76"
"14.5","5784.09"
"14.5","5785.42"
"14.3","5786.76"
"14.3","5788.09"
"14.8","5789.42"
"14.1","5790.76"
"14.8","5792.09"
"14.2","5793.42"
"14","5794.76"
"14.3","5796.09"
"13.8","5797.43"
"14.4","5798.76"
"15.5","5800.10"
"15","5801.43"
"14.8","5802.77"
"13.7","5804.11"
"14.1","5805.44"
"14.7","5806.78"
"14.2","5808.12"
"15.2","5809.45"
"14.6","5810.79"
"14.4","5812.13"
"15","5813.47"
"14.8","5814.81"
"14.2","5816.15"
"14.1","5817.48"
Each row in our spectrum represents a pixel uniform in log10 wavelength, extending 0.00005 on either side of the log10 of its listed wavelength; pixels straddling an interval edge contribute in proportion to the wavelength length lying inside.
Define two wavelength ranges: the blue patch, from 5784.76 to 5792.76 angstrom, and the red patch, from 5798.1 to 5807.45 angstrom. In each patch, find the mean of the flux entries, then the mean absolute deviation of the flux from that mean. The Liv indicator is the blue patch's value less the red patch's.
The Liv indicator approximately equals -0.22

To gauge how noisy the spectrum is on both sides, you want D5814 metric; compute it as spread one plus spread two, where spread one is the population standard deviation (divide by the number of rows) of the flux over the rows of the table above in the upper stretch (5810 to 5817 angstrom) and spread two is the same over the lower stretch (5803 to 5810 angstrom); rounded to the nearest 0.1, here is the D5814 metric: 0.8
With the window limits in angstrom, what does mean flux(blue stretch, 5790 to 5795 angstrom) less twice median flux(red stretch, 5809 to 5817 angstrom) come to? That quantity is -15.1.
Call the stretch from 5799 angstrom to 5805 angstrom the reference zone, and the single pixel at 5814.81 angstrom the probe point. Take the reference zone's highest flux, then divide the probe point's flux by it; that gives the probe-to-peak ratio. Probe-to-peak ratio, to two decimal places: 0.95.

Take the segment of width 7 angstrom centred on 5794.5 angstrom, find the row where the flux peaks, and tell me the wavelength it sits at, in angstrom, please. 5792.09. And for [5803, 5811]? 5809.45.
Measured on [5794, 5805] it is 5800.10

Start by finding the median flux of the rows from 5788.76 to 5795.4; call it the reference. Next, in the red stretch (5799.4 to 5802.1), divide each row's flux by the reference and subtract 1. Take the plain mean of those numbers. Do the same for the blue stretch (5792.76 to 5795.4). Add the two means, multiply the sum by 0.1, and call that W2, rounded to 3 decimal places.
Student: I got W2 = 0.007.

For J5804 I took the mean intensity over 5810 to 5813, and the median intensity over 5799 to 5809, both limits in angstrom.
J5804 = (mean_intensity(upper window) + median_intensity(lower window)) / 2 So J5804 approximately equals 14.6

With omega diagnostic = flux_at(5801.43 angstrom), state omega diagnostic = 15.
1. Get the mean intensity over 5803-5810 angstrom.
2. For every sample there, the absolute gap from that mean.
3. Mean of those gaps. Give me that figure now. 0.46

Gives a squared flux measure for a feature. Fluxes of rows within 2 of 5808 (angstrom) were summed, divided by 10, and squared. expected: 19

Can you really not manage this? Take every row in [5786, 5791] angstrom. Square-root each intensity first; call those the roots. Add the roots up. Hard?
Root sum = 15.2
